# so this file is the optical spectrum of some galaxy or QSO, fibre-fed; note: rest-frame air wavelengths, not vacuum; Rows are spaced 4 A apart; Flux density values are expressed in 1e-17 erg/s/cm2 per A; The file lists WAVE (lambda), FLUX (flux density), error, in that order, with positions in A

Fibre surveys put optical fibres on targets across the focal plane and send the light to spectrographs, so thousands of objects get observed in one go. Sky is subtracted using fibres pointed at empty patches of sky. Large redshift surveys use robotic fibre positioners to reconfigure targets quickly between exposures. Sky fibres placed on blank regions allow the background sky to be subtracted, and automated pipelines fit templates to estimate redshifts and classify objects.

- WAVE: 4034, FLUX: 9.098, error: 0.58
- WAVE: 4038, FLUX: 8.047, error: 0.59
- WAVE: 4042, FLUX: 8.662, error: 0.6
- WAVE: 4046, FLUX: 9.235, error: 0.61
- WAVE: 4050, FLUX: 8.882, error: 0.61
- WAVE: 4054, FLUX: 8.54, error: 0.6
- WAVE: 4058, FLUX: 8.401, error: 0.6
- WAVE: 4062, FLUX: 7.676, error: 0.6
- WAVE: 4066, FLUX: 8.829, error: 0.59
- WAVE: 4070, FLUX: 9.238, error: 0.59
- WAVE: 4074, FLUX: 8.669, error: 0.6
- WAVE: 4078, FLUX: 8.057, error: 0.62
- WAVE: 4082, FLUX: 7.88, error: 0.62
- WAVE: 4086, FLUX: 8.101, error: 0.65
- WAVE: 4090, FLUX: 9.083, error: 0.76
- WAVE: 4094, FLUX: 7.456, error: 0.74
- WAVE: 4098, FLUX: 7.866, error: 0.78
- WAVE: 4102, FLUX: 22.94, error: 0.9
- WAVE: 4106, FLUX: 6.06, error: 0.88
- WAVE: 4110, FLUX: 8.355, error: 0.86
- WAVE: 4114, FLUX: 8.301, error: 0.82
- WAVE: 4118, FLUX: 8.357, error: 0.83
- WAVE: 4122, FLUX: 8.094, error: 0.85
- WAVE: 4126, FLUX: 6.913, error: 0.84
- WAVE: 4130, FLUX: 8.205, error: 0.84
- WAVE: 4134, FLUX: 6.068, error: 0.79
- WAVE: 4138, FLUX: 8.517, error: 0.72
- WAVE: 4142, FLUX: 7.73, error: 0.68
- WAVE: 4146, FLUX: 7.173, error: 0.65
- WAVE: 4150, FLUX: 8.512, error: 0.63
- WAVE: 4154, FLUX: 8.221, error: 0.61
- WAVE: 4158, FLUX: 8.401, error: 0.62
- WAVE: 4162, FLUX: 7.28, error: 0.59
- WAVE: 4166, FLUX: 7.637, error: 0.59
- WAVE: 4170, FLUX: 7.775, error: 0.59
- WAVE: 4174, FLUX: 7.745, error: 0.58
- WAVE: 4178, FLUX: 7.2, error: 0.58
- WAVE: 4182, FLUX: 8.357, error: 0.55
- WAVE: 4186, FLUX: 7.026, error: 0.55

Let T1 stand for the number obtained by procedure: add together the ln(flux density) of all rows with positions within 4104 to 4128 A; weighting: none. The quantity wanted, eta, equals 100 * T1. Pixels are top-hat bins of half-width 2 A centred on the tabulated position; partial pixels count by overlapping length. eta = 1219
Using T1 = 12.2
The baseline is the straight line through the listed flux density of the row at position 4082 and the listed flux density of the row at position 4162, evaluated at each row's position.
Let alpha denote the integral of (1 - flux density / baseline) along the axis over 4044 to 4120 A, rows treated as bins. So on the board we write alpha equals -11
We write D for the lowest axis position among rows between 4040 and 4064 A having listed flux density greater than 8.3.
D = 4042 A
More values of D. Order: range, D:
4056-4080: 4058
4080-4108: 4090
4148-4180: 4150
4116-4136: 4118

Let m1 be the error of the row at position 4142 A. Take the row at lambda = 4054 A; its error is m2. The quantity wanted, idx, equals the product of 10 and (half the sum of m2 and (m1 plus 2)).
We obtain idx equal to 16.4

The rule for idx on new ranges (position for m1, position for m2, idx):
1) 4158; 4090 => 16.9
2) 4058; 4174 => 15.9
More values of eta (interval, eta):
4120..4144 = 1212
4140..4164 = 1238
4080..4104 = 1357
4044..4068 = 1290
